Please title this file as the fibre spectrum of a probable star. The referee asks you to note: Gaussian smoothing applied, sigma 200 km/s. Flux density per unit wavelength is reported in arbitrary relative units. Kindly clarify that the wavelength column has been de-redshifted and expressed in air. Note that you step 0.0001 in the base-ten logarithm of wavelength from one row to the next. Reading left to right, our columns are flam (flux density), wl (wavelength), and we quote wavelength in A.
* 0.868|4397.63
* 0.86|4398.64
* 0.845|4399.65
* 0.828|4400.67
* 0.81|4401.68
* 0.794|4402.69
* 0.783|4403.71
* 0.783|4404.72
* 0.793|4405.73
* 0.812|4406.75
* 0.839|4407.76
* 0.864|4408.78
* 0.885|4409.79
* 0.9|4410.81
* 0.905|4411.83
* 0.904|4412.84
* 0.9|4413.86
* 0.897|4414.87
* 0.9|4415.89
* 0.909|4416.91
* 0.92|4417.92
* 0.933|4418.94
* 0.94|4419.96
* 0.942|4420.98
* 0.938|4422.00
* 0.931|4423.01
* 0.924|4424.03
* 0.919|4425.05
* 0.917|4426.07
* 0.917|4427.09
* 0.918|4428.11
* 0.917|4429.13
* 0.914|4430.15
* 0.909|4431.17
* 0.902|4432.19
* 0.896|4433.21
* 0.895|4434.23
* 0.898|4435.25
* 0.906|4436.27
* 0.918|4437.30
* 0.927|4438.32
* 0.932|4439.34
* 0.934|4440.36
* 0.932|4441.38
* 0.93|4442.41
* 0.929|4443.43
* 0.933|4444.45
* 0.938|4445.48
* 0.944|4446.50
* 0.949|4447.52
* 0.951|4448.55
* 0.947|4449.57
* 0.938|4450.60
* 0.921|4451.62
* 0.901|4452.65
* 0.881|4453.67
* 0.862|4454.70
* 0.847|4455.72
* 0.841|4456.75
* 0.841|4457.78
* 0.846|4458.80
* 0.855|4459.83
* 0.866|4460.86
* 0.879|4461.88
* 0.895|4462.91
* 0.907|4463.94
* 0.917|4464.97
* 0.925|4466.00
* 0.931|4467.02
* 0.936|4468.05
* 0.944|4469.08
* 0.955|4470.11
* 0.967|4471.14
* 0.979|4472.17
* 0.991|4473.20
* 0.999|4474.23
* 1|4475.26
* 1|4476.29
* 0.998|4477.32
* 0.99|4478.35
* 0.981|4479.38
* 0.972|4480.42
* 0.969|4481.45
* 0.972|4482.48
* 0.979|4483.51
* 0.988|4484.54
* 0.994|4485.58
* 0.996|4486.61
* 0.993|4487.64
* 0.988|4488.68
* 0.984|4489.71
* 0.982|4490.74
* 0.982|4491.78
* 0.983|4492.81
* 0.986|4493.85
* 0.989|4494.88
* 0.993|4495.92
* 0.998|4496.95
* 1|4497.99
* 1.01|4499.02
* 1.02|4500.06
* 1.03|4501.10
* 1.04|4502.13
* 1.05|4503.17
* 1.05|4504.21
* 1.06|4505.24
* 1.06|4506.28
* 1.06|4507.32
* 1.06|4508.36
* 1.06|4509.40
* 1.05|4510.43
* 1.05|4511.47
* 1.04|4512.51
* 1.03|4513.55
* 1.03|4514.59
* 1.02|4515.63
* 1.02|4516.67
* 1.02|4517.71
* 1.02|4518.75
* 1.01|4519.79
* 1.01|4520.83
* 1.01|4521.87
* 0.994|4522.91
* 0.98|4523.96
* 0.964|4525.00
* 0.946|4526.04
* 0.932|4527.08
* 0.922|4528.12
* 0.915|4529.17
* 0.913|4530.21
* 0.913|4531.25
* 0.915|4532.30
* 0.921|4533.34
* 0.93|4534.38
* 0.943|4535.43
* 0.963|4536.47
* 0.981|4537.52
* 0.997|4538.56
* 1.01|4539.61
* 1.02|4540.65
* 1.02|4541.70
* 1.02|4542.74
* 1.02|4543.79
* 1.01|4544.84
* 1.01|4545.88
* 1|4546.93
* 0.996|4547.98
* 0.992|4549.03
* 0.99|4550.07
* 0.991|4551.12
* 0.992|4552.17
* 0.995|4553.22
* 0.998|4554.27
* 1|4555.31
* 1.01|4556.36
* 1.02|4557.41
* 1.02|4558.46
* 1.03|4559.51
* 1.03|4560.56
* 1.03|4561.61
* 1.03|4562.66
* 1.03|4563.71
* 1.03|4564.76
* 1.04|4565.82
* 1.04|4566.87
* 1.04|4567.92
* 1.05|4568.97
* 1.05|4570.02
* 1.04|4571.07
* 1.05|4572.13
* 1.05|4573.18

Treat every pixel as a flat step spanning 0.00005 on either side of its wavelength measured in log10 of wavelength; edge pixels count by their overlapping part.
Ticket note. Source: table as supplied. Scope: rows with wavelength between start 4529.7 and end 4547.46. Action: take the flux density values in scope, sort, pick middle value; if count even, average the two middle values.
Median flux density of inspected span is 1.00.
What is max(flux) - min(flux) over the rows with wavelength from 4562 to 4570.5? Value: 0.020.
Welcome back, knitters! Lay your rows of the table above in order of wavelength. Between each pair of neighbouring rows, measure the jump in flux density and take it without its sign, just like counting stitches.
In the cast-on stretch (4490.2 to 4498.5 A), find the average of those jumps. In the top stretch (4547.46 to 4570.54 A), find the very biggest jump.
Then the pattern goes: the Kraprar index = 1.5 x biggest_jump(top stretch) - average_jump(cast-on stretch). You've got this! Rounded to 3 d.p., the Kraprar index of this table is 0.012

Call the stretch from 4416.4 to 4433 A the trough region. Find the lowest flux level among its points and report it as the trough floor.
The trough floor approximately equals 0.902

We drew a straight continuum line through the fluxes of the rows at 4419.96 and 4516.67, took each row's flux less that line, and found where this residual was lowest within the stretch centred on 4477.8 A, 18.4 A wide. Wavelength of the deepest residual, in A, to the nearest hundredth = 4469.08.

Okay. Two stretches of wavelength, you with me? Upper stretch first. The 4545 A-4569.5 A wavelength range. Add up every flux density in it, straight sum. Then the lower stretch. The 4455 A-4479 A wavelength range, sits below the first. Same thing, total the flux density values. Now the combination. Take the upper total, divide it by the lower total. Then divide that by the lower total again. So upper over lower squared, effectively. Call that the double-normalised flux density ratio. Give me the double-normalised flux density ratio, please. 0.051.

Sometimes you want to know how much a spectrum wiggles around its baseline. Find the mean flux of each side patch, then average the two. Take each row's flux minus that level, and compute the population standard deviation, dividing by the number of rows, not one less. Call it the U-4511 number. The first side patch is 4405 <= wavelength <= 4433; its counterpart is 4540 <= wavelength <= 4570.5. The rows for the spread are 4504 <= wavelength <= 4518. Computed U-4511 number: 0.016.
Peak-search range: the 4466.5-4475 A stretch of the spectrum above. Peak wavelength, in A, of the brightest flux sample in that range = 4474.23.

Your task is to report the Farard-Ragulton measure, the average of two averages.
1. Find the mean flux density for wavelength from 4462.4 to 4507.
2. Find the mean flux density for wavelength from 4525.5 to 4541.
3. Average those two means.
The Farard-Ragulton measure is 0.967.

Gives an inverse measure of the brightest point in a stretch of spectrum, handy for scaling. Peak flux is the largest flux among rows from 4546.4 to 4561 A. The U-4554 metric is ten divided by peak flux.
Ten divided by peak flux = 9.7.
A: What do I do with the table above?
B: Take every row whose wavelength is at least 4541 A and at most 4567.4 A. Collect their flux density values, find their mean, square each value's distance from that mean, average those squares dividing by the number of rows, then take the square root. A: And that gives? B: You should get 0.016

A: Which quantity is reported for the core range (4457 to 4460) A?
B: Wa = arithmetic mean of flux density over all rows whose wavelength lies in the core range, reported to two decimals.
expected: 0.85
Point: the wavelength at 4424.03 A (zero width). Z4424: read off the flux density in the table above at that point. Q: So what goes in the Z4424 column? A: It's 0.924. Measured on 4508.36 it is 1.06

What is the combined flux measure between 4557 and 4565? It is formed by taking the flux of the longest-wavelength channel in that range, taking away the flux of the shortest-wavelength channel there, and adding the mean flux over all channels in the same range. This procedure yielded 1.04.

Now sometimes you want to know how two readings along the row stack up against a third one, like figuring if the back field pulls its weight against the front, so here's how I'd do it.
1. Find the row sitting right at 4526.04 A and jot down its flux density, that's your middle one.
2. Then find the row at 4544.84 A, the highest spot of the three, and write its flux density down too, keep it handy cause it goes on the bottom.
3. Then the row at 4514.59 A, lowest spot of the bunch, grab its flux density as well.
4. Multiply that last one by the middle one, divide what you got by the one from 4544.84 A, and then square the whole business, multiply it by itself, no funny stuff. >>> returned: 0.93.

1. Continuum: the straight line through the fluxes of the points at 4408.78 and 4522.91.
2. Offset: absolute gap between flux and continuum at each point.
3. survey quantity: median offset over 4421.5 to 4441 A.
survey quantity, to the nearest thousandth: 0.030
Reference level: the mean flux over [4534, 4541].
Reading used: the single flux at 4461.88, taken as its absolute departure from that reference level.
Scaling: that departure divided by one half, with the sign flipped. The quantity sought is -0.20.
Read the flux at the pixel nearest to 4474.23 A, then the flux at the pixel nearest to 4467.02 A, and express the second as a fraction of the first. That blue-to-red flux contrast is 0.932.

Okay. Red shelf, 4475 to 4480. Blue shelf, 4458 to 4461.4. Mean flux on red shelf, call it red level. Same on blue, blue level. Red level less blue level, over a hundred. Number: 0.0014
